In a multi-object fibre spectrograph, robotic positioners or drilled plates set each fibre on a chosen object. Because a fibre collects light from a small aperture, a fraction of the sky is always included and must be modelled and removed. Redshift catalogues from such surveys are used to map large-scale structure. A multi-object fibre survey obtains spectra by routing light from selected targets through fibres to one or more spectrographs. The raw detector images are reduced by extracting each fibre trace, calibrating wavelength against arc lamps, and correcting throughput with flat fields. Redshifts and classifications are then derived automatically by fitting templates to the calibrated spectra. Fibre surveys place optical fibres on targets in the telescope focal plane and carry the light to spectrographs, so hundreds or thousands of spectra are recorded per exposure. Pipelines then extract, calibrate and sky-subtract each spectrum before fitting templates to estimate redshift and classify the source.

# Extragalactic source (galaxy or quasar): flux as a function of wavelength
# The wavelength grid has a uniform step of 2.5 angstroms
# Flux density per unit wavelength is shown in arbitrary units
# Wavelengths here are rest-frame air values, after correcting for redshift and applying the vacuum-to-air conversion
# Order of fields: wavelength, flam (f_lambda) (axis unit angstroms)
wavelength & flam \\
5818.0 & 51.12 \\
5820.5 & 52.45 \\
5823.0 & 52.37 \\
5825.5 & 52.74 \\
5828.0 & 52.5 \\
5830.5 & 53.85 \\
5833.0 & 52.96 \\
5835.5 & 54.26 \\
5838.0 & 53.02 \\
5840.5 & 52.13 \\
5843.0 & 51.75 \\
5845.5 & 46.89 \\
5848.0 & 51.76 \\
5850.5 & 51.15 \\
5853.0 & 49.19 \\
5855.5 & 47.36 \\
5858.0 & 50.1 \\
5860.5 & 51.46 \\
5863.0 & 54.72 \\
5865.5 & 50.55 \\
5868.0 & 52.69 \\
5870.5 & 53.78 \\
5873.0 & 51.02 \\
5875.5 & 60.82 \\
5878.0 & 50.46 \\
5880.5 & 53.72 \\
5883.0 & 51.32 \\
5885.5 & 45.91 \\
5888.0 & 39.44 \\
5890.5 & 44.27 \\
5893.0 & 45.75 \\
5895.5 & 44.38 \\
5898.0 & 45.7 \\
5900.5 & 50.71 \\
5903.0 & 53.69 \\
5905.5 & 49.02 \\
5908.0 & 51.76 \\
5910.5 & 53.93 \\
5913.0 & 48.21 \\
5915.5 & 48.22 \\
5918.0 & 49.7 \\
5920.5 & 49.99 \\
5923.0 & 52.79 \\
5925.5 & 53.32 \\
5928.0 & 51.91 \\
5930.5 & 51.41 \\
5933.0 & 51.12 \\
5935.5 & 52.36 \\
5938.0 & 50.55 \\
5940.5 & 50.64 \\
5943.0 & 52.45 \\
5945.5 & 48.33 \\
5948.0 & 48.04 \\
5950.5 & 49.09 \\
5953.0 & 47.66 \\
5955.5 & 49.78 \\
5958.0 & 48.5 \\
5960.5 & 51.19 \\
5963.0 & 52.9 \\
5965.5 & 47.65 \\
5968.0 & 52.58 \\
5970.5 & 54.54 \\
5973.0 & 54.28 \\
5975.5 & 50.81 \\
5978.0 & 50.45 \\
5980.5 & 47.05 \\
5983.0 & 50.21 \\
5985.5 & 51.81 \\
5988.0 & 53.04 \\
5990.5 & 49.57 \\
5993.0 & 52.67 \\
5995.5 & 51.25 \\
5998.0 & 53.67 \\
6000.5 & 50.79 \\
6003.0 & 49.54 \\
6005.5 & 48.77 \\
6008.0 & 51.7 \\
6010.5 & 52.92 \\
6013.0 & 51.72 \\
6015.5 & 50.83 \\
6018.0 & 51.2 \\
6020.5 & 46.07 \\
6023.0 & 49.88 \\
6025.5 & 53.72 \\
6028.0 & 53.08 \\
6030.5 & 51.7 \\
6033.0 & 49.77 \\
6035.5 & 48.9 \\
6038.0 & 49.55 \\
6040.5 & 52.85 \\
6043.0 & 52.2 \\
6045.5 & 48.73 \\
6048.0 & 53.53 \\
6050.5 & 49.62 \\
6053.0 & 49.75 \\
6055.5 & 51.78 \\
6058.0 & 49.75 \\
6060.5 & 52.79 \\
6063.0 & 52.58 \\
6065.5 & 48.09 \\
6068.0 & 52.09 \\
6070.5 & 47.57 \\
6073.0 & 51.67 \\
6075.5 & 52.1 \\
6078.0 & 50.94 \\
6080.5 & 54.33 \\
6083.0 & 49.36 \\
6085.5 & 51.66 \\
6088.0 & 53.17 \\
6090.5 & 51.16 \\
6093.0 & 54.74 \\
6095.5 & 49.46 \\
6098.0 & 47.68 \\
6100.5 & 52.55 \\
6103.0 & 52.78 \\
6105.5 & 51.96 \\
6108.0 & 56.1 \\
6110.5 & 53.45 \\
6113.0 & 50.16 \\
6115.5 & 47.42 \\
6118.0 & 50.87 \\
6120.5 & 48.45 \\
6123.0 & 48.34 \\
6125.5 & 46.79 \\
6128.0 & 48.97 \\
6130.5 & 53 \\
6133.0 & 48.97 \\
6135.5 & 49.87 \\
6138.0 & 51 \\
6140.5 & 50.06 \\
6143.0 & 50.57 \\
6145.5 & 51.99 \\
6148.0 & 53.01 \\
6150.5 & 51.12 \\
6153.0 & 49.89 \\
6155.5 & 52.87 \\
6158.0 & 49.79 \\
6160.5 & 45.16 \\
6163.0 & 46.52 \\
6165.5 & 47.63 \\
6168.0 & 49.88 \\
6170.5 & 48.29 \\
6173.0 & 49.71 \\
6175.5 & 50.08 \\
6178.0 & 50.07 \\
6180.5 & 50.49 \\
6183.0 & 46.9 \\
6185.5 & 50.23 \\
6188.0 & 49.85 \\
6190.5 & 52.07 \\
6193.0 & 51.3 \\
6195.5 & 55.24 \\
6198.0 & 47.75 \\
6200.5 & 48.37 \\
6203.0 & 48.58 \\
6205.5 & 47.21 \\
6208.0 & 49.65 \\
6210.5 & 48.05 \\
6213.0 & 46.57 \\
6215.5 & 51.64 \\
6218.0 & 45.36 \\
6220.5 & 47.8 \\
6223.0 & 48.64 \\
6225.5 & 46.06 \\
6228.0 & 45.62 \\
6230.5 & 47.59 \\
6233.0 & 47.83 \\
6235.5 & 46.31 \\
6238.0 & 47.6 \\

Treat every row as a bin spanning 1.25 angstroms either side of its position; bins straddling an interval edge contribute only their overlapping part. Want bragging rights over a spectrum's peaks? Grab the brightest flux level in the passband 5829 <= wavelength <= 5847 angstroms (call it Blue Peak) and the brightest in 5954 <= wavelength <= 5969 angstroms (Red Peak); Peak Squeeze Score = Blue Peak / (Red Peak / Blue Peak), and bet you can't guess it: 55.7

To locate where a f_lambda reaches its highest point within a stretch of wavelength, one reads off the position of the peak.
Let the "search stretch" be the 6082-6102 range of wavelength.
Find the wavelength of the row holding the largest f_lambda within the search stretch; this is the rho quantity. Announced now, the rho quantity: 6093.0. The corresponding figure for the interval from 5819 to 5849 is 5835.5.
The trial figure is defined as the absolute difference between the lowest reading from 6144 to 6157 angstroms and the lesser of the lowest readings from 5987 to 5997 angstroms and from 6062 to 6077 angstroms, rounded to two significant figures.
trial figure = 2.3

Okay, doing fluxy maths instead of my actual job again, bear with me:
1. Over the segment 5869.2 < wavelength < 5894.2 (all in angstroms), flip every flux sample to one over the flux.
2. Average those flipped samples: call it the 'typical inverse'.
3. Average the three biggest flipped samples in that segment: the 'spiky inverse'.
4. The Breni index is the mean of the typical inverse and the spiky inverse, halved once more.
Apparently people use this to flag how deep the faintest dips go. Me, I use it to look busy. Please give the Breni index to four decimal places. 0.0109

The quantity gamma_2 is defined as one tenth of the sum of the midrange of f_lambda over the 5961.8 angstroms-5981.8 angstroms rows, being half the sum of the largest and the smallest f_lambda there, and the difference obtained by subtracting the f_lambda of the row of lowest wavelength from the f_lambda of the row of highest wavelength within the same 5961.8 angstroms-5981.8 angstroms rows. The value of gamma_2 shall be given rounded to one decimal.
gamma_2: 4.5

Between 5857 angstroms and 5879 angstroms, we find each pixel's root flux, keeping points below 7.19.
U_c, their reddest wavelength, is 5878.0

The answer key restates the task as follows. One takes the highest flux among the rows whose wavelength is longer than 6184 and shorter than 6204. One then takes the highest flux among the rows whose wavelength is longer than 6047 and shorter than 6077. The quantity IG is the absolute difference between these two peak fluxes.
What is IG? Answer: 1.7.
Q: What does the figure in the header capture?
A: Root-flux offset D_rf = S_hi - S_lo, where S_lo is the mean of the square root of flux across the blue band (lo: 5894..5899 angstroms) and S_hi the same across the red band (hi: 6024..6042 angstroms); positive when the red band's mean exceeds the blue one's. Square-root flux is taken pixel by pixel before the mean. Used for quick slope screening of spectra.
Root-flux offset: 0.45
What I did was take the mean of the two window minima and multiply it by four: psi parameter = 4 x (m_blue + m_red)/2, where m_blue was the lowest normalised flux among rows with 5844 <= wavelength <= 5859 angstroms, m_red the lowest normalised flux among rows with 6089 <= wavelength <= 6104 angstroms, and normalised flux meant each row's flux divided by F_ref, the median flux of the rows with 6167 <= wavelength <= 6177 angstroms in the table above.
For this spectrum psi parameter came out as 3.80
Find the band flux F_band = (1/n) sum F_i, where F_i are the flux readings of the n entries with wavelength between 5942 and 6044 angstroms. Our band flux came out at 50.8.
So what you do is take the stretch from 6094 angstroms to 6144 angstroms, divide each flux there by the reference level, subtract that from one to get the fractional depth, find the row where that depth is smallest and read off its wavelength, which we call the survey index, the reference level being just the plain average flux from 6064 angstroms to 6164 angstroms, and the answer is 6108.0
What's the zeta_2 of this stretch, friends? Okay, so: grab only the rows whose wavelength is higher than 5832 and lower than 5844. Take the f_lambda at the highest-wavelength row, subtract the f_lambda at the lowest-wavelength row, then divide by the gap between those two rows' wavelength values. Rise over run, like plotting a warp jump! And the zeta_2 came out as -0.12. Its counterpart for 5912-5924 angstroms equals 0.46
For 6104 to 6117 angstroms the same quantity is -0.45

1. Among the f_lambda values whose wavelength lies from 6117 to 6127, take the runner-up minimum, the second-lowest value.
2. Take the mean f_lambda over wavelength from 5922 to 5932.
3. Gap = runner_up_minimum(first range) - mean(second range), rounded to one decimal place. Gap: -4.0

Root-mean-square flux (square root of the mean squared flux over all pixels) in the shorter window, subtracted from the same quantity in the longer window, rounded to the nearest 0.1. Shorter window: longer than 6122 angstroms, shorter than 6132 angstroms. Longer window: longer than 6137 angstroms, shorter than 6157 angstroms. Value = 2.0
